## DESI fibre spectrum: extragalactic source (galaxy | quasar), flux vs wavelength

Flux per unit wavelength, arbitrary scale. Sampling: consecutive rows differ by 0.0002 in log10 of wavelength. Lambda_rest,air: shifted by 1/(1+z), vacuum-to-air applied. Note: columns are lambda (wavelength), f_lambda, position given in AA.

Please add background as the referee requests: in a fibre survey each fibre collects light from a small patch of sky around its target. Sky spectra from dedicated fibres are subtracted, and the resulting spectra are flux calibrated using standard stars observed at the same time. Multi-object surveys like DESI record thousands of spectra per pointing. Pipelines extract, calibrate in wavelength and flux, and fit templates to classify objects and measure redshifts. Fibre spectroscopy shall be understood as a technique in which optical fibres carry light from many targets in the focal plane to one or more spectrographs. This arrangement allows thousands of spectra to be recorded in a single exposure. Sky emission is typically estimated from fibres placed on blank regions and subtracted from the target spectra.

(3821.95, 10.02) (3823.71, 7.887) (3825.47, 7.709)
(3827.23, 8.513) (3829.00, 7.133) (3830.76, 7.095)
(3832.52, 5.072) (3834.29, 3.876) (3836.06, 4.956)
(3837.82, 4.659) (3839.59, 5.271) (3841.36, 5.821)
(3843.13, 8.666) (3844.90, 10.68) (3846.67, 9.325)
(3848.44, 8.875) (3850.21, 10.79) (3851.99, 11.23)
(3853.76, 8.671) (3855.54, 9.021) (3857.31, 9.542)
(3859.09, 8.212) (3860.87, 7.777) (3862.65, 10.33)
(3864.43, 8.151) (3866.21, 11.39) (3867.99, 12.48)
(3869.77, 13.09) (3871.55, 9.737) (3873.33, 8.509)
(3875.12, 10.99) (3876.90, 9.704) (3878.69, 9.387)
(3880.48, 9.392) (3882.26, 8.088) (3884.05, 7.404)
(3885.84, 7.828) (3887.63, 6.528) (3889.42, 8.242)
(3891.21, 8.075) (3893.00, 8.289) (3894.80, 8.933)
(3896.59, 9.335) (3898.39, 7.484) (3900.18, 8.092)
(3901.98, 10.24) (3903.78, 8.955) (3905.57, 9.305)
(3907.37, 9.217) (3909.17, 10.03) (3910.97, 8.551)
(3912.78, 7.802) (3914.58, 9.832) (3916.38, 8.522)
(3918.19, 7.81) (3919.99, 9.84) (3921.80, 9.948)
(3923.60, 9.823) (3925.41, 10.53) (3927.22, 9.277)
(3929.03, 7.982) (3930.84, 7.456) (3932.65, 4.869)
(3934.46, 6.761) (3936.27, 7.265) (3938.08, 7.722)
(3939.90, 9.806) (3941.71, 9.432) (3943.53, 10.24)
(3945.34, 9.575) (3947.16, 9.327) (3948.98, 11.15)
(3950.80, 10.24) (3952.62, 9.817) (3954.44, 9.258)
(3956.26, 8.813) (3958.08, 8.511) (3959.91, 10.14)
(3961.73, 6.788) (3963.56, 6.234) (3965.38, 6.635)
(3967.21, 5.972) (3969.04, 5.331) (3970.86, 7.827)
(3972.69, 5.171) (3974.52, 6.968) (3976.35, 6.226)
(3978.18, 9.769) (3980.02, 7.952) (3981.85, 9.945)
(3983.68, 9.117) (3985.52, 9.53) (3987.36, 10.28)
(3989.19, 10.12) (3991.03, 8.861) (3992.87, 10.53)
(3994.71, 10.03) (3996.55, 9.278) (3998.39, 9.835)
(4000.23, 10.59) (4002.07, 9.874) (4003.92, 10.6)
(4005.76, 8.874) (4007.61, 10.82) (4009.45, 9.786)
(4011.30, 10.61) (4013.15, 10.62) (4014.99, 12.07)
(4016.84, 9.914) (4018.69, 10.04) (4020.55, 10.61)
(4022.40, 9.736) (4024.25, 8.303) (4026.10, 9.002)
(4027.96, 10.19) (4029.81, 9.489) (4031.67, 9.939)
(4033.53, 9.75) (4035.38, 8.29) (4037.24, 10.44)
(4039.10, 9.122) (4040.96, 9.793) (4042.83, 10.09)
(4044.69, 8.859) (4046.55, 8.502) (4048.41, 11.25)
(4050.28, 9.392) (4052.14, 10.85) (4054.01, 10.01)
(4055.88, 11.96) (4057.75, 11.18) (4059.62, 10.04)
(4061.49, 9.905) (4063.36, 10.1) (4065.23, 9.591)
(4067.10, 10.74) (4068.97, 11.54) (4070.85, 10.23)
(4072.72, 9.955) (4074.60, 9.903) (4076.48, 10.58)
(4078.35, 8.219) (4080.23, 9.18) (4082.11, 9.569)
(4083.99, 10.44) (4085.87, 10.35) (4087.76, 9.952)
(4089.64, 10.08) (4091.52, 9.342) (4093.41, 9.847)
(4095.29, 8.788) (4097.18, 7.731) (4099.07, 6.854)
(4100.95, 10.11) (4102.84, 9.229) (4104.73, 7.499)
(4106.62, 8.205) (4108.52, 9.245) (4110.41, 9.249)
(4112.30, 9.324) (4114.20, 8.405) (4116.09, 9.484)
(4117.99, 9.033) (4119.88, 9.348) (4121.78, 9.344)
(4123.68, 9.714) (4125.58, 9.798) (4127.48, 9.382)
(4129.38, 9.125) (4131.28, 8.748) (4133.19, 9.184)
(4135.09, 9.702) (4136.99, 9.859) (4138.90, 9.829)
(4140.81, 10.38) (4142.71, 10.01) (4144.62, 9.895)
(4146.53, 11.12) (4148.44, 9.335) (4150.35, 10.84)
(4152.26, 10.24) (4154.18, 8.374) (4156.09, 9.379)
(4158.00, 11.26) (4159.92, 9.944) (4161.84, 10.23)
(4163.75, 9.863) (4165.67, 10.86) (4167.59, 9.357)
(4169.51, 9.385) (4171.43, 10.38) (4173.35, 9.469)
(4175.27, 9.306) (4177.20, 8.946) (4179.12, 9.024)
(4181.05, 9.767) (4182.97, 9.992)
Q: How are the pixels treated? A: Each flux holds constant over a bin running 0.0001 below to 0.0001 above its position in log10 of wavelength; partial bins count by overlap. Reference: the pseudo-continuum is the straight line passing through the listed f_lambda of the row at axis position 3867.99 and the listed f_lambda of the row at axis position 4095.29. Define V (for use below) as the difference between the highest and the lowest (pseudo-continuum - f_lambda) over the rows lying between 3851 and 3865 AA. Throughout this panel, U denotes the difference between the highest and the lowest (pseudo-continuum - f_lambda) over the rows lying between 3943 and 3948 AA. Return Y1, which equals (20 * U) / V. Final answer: 5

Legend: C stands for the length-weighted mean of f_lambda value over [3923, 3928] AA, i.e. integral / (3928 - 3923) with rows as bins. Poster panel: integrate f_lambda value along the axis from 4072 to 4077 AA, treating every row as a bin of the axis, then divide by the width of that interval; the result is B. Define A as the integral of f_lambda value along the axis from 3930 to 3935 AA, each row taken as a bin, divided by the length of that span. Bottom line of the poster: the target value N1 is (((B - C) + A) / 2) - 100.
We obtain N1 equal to -96.7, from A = 6.3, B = 10.1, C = 9.9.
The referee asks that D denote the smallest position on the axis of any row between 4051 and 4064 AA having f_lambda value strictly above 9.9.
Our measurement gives 4052.14 AA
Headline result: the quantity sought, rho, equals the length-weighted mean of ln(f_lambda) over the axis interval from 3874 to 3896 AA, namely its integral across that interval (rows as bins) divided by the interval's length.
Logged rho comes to 2.14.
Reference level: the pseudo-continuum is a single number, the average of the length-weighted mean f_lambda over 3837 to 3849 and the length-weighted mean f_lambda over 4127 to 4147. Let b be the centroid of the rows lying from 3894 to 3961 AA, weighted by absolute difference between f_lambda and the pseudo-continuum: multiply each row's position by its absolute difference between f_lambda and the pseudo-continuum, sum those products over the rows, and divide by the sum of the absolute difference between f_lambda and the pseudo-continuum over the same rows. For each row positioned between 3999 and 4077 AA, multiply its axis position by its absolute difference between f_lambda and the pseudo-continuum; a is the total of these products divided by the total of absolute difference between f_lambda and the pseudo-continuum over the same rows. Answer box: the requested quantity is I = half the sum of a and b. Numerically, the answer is 3984.6 AA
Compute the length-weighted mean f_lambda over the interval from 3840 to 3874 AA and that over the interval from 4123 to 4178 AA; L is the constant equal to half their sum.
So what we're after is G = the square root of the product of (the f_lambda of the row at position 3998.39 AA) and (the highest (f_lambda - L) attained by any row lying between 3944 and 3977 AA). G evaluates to 3.8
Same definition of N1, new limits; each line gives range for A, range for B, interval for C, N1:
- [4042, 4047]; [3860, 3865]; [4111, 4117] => -95.5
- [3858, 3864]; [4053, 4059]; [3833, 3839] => -92.4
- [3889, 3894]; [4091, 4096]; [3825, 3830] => -95.1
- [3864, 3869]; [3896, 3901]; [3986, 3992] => -95.3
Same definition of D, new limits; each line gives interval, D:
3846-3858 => 3850.21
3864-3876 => 3866.21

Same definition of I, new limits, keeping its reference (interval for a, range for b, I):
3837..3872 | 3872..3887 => 3867.0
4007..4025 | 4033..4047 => 4026.9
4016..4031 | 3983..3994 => 4005.7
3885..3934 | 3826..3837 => 3873.1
